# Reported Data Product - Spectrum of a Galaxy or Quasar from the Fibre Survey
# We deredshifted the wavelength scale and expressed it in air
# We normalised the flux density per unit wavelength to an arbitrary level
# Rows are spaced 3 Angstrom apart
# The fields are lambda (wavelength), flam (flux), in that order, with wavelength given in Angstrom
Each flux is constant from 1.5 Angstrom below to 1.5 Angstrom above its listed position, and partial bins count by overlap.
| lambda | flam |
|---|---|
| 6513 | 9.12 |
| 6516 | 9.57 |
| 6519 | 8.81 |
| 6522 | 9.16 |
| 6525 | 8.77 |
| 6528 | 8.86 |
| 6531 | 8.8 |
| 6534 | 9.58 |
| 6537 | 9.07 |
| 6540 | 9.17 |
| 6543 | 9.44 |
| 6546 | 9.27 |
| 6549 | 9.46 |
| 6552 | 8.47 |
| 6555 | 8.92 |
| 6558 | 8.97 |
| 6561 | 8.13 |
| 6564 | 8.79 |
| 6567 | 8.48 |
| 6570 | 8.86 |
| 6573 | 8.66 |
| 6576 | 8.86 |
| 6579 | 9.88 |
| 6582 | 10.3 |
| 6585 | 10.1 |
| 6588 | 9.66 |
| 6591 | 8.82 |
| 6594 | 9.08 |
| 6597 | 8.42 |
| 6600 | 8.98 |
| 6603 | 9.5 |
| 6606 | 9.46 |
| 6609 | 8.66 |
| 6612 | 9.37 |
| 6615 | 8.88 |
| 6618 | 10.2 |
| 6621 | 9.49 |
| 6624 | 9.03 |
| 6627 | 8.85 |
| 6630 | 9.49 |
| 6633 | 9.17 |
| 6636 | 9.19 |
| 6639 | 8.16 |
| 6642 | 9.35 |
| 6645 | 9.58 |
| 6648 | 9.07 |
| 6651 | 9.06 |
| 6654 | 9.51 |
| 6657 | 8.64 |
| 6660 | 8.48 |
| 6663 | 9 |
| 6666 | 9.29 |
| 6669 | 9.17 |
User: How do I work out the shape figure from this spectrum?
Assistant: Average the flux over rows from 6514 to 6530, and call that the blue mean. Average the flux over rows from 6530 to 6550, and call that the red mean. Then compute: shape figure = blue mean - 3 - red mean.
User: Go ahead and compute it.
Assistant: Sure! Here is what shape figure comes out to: -3.2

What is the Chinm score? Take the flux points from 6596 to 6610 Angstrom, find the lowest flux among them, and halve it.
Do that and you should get 4.21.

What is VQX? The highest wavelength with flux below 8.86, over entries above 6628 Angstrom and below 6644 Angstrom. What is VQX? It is 6639 Angstrom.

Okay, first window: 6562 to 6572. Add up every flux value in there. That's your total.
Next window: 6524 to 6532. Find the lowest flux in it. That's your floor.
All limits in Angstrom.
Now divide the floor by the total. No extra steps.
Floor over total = 0.336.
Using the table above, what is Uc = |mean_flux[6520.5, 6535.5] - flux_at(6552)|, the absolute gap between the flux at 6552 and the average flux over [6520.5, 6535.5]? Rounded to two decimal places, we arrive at 0.56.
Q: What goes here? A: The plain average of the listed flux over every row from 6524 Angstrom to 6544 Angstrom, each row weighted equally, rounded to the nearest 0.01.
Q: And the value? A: 9.10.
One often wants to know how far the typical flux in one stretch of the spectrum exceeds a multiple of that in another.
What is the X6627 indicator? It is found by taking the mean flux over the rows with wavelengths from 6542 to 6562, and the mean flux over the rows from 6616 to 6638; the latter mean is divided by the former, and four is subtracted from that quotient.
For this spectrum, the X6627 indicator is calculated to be -2.96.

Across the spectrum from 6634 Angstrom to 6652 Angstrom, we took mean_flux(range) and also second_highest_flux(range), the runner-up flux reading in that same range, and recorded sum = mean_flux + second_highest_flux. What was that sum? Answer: 18.4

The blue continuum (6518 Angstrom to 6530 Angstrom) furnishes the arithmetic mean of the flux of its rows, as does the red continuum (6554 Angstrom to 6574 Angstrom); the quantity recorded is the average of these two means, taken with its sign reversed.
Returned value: -8.79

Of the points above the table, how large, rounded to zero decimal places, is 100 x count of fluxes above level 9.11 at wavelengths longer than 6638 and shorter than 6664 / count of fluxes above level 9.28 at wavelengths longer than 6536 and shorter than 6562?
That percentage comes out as 150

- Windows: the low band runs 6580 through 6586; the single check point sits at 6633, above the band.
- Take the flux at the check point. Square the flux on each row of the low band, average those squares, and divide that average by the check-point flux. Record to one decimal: 11.3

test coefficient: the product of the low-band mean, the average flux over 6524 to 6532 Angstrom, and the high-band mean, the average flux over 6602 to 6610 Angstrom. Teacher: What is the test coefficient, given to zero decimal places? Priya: 81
